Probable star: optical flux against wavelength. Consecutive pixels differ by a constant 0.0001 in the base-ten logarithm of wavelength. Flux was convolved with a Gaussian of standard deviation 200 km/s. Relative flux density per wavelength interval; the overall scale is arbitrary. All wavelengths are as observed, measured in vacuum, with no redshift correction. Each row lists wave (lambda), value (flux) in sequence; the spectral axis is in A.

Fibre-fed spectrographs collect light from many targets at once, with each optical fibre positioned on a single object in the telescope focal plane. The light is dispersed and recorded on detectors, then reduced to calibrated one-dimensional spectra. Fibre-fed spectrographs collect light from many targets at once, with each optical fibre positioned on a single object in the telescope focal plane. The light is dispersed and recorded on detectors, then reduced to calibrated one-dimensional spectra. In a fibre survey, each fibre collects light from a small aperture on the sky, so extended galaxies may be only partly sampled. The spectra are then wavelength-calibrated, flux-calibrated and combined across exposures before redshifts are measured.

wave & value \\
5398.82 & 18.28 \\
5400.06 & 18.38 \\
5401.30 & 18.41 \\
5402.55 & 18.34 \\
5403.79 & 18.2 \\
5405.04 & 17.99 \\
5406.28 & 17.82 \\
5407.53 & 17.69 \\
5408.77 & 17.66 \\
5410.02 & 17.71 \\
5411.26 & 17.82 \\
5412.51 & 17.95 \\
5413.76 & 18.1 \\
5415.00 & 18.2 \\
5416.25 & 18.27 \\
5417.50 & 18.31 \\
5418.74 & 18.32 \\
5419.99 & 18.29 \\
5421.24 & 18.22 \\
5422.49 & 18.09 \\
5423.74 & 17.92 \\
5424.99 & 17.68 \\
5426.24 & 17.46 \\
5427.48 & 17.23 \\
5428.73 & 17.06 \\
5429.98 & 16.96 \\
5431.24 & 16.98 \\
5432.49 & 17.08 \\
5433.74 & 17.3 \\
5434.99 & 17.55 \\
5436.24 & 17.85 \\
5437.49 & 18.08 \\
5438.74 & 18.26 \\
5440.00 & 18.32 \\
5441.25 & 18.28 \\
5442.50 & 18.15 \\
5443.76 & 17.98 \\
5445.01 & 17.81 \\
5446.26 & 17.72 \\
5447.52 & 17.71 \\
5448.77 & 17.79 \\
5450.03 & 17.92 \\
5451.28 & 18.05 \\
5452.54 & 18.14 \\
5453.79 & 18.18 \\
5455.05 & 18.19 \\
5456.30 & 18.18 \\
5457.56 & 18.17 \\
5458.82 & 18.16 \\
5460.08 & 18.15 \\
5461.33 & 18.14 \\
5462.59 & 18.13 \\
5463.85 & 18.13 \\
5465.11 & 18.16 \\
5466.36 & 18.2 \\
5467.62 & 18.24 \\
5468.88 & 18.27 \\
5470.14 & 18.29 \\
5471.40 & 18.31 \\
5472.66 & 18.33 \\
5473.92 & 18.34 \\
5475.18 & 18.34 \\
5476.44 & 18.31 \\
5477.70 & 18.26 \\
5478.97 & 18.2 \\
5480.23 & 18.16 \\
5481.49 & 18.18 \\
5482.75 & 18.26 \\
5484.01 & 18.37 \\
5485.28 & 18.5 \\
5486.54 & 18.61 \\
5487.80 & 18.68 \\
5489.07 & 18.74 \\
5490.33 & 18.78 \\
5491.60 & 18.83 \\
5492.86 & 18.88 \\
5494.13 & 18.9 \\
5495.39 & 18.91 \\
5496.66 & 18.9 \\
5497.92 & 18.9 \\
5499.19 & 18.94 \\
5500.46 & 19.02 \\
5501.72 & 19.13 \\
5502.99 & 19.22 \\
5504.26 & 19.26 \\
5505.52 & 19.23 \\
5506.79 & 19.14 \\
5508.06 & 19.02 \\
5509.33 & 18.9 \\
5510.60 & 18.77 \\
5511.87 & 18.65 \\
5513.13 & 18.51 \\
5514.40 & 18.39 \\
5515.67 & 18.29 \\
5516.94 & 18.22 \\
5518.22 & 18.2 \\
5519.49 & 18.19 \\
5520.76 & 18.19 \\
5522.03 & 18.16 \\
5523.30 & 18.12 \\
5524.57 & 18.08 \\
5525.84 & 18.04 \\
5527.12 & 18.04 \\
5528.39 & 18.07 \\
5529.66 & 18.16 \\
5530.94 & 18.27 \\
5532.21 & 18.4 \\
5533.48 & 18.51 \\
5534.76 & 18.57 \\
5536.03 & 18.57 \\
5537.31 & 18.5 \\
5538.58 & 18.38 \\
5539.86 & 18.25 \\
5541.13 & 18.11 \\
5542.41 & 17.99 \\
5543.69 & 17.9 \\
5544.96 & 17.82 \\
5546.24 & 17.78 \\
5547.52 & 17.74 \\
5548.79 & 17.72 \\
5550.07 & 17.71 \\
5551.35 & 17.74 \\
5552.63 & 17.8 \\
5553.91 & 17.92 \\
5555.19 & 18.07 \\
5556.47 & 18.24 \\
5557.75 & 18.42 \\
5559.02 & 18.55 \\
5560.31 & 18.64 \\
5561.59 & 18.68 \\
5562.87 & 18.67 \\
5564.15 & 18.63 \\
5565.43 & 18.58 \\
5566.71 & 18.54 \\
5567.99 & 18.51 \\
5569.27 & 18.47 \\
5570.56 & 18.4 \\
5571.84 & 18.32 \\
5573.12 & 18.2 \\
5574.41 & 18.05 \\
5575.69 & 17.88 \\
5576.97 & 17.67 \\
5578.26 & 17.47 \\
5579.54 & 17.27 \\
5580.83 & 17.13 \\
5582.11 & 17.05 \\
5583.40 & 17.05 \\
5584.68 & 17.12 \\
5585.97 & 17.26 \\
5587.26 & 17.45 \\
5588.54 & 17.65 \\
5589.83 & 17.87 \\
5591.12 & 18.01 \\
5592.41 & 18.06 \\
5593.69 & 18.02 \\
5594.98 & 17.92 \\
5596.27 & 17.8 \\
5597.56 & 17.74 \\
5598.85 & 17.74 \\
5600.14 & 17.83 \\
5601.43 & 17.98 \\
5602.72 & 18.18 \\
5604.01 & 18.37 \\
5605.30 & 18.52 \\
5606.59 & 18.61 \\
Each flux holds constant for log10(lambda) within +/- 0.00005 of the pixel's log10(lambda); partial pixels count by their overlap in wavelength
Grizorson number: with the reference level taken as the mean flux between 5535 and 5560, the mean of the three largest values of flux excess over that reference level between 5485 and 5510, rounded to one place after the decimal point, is 1.2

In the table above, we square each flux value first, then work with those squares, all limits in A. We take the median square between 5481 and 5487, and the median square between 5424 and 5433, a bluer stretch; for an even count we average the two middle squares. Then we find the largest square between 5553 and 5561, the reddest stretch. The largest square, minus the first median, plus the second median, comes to 302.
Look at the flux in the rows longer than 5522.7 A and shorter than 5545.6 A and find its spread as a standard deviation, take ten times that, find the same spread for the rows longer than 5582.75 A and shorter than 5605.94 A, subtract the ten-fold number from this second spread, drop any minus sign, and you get 1.9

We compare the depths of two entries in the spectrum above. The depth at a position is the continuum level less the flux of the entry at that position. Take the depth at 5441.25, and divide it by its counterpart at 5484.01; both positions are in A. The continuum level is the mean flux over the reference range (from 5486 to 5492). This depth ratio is 1.3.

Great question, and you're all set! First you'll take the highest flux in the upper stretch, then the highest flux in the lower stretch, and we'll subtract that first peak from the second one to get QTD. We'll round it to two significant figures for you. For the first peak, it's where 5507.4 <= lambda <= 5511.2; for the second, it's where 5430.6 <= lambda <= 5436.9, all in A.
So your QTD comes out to -1.2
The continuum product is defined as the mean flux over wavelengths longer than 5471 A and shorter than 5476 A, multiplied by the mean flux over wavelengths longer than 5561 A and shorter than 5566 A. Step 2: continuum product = 342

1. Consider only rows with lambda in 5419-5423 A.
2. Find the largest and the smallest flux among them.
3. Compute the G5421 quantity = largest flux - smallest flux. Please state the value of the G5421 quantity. 0.20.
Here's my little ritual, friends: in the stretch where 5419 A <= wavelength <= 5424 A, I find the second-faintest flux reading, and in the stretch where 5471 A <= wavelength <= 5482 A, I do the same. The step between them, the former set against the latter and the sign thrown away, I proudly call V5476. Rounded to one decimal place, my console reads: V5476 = 0.1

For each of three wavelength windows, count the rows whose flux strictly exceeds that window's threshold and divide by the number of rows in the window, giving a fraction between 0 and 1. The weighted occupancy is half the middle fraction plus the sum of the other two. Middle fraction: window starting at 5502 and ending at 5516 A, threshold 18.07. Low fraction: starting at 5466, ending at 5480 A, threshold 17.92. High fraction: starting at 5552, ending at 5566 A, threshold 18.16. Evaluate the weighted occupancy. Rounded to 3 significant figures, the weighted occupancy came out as 2.23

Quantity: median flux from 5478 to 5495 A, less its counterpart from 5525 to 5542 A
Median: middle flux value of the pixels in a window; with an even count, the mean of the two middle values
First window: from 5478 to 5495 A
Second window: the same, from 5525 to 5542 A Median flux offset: 0.34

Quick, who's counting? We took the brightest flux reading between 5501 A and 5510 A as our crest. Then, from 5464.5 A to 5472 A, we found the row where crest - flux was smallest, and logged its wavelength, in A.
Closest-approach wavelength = 5471.40 A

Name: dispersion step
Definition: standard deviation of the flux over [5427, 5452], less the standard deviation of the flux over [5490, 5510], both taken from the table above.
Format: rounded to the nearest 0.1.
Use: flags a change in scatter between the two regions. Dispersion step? 0.3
